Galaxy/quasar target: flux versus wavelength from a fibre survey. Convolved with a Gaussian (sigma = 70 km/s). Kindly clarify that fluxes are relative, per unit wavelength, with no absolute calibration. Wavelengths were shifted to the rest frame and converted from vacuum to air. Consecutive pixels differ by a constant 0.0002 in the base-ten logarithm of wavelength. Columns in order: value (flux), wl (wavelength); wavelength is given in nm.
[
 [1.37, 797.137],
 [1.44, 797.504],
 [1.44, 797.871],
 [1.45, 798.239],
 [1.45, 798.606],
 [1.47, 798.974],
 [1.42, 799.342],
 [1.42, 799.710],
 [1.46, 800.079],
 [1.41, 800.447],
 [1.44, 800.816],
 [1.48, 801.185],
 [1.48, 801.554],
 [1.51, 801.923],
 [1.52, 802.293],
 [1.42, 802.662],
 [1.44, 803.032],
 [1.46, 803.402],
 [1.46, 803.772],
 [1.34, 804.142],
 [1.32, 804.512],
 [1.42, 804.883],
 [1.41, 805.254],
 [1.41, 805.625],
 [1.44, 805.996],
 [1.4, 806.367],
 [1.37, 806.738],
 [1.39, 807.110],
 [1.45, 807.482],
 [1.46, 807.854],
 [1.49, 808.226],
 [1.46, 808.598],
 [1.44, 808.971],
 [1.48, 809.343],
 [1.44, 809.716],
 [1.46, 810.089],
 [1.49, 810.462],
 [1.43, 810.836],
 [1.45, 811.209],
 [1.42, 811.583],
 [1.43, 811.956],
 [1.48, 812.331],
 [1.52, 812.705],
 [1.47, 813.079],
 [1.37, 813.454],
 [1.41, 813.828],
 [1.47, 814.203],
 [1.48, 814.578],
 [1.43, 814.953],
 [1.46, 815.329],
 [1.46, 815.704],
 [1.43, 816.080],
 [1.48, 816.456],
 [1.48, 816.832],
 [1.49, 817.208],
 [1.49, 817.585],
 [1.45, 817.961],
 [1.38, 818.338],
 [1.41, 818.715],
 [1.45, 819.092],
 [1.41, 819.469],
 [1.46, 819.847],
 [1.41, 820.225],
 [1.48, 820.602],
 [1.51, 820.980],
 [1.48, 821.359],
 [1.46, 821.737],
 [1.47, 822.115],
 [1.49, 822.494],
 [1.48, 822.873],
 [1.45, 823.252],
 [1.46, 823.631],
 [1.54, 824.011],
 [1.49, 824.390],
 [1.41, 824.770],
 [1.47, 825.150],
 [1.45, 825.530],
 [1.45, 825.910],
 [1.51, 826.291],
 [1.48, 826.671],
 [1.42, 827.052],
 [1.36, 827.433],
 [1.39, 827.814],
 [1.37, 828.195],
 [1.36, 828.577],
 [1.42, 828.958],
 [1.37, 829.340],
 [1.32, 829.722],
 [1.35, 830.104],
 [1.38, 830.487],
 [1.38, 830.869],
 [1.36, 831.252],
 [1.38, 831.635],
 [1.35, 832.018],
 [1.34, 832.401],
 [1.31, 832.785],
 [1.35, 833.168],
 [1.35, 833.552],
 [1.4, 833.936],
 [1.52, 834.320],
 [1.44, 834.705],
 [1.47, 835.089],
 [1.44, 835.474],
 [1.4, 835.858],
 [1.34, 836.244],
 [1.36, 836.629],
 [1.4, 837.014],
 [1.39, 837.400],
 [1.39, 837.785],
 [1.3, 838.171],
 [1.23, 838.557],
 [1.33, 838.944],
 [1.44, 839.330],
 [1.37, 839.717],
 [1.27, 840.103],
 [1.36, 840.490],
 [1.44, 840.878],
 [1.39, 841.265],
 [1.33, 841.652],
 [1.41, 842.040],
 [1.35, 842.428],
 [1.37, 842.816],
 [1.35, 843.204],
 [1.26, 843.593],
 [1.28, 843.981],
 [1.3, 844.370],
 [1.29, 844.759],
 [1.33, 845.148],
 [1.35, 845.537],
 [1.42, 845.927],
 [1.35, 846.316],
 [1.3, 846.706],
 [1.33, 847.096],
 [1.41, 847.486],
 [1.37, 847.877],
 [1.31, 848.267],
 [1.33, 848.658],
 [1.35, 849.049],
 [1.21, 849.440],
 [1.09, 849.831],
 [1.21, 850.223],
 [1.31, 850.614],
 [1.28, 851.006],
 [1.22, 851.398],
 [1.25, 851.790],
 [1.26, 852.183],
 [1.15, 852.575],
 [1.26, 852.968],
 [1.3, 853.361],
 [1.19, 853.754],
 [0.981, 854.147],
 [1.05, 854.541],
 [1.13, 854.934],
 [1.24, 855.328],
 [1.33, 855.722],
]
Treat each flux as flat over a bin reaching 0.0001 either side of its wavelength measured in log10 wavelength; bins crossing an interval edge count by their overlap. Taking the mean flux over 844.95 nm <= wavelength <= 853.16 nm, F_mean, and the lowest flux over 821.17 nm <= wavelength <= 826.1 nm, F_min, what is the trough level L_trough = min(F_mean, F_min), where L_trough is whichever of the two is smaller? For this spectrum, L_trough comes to 1.290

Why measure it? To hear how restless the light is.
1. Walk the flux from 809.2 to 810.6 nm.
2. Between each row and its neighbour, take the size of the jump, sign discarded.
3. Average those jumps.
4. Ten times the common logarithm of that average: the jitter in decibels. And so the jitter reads -15.2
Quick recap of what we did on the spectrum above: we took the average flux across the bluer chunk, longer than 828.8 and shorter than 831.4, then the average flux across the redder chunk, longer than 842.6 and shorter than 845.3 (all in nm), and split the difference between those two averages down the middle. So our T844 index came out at 1.34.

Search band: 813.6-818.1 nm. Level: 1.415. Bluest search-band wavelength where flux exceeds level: 814.203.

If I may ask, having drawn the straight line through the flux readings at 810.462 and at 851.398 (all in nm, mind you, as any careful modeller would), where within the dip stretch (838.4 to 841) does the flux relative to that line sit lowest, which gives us 838.557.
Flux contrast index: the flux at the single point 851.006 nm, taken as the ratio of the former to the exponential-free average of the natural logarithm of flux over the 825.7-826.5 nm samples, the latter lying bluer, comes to 3.3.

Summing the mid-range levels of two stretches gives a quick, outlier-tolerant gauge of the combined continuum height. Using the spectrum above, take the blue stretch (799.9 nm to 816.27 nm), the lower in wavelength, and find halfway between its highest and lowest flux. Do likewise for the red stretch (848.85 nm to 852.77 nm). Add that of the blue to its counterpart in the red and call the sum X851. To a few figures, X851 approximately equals 2.64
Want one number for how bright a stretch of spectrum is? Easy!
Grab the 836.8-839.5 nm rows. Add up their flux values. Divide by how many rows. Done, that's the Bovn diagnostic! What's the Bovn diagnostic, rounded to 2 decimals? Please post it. 1.35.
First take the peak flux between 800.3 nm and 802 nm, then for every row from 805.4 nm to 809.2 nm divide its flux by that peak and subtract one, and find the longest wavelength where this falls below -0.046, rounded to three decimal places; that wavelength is 808.971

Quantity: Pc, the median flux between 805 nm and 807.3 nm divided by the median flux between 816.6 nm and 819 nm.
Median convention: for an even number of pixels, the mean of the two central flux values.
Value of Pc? 0.96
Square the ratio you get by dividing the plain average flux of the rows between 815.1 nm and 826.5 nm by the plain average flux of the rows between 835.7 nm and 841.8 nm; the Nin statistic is 1.16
